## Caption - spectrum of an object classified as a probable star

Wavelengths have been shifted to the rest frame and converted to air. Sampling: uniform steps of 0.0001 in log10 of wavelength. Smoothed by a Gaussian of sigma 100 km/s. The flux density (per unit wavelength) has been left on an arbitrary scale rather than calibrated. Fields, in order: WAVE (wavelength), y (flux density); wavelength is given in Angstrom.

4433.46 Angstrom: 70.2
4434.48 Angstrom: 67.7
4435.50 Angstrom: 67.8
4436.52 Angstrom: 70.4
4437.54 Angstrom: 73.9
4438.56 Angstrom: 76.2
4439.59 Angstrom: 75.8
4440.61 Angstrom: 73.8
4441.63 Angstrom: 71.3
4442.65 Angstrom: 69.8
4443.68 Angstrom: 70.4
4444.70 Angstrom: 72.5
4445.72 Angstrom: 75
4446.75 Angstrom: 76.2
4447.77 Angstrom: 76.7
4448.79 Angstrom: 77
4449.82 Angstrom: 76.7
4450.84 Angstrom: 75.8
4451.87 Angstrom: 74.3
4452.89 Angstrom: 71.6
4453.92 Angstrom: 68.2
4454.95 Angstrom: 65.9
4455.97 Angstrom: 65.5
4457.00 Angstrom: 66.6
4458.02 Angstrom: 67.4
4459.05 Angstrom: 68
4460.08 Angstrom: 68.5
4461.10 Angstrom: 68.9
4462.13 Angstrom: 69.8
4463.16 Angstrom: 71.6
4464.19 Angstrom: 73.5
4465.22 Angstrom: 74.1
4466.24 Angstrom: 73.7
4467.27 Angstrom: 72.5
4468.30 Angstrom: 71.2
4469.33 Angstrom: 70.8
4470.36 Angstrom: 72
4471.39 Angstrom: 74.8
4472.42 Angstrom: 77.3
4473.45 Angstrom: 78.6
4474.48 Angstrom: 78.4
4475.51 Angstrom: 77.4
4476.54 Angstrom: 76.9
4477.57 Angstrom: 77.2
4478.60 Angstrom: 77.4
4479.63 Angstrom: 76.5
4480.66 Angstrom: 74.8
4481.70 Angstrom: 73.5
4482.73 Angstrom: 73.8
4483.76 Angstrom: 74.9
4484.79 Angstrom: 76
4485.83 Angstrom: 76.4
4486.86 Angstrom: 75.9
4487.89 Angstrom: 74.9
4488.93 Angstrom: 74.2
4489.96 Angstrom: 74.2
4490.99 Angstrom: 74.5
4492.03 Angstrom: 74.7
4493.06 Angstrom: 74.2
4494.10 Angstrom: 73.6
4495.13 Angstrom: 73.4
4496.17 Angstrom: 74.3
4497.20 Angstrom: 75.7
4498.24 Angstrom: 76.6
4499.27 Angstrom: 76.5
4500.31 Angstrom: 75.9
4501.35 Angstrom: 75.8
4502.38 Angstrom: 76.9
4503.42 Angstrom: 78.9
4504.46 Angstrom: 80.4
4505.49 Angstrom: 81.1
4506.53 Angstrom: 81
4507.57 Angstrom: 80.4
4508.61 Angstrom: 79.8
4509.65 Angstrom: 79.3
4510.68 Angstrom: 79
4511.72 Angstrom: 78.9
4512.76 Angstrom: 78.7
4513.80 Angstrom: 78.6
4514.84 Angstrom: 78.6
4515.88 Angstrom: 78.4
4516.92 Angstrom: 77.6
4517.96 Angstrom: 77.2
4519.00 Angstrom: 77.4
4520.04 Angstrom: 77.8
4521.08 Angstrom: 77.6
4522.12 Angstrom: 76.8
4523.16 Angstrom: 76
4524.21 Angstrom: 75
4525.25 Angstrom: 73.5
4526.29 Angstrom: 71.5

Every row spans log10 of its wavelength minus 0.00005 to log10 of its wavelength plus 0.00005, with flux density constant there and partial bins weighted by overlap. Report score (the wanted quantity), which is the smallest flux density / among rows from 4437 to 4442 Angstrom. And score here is 71.3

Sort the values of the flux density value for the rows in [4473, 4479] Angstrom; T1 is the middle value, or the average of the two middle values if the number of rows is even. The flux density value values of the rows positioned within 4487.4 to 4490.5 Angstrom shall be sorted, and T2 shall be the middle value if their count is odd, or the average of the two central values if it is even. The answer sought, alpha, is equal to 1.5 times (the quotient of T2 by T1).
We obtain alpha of 1.44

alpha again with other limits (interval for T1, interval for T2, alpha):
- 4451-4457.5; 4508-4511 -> 1.76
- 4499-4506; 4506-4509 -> 1.57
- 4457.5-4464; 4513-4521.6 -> 1.70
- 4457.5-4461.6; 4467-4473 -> 1.59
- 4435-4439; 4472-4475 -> 1.63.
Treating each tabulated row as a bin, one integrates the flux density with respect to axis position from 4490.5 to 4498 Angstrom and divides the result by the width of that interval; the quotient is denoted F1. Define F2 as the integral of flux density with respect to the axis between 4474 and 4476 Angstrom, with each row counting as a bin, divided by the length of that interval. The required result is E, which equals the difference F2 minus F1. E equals 4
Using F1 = 74.4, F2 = 77.9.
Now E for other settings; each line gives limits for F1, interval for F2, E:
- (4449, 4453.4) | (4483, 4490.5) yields 0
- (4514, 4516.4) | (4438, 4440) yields -3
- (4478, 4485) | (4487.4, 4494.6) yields -1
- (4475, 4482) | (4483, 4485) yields -1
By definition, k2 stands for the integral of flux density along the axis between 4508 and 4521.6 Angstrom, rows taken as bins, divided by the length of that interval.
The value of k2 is 78.4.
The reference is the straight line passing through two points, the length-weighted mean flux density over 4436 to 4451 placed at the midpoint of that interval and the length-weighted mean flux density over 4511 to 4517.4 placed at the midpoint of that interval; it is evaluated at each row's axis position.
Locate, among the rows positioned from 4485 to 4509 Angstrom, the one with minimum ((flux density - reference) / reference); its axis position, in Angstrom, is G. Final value 4495.13 Angstrom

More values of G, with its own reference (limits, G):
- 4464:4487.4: 4469.33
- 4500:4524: 4523.16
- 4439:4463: 4455.97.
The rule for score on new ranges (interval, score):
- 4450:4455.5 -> 65.9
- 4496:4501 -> 74.3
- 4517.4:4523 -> 76.8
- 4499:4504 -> 75.8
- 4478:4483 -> 73.5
